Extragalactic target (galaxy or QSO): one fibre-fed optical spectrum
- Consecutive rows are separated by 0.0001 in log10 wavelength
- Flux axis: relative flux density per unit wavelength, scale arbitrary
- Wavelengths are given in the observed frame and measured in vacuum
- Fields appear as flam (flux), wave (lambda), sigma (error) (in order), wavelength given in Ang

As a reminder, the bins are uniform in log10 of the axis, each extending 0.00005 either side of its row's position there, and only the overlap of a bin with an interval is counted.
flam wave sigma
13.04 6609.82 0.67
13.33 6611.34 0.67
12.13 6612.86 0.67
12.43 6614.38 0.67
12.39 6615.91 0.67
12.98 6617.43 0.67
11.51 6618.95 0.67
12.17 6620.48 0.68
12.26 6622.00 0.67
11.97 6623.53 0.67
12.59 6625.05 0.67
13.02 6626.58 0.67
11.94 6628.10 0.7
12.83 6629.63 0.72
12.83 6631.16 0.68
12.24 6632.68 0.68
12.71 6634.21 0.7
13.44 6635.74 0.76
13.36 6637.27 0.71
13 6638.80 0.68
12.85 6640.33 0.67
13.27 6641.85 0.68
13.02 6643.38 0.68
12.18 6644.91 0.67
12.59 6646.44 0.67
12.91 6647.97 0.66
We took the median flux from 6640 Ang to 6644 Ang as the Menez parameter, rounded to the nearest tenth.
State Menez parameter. 13.0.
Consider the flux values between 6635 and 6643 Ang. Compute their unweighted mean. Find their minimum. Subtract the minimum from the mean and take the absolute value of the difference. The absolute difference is 0.33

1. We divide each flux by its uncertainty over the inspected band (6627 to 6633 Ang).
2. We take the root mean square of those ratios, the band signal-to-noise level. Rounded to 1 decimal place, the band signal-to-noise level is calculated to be 17.9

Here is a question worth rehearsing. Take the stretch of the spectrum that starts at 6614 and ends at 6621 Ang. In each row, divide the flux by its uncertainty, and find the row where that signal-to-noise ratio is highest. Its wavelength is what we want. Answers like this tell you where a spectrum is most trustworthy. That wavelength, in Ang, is 6617.43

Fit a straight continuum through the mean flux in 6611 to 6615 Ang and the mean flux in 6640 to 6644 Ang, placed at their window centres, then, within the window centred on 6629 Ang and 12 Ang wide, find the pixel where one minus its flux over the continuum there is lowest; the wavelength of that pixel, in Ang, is 6626.58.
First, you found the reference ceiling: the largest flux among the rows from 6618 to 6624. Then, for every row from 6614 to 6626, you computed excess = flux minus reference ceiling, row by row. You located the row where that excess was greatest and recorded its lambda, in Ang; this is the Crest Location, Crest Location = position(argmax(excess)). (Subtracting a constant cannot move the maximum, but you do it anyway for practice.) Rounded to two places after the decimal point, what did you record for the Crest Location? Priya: 6617.43 Ang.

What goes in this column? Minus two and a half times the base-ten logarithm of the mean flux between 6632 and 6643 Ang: -2.78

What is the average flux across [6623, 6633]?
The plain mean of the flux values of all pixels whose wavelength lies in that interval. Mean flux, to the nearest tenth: 12.5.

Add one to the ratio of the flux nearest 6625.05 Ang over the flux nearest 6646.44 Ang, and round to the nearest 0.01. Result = 2.00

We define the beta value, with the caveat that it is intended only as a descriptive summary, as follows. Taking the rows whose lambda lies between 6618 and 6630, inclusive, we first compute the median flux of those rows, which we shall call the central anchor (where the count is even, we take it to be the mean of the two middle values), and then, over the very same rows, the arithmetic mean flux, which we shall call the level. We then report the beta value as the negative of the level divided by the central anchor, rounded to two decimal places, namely -1.01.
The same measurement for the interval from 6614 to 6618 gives -1.01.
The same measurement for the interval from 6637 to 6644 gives -1.01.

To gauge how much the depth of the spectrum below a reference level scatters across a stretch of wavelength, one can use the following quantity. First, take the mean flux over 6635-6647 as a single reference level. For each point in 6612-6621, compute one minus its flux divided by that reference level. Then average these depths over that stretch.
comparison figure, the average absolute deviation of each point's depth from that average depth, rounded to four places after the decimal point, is 0.0256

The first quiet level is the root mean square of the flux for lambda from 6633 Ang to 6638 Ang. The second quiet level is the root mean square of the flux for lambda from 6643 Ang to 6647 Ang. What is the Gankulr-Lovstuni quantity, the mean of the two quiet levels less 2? 10.9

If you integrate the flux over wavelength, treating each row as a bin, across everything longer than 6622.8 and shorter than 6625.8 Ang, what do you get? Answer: 37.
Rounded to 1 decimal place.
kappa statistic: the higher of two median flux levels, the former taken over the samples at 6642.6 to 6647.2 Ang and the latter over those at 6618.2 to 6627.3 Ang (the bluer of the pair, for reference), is 12.6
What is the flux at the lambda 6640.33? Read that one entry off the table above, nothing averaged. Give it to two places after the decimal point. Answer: 12.85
